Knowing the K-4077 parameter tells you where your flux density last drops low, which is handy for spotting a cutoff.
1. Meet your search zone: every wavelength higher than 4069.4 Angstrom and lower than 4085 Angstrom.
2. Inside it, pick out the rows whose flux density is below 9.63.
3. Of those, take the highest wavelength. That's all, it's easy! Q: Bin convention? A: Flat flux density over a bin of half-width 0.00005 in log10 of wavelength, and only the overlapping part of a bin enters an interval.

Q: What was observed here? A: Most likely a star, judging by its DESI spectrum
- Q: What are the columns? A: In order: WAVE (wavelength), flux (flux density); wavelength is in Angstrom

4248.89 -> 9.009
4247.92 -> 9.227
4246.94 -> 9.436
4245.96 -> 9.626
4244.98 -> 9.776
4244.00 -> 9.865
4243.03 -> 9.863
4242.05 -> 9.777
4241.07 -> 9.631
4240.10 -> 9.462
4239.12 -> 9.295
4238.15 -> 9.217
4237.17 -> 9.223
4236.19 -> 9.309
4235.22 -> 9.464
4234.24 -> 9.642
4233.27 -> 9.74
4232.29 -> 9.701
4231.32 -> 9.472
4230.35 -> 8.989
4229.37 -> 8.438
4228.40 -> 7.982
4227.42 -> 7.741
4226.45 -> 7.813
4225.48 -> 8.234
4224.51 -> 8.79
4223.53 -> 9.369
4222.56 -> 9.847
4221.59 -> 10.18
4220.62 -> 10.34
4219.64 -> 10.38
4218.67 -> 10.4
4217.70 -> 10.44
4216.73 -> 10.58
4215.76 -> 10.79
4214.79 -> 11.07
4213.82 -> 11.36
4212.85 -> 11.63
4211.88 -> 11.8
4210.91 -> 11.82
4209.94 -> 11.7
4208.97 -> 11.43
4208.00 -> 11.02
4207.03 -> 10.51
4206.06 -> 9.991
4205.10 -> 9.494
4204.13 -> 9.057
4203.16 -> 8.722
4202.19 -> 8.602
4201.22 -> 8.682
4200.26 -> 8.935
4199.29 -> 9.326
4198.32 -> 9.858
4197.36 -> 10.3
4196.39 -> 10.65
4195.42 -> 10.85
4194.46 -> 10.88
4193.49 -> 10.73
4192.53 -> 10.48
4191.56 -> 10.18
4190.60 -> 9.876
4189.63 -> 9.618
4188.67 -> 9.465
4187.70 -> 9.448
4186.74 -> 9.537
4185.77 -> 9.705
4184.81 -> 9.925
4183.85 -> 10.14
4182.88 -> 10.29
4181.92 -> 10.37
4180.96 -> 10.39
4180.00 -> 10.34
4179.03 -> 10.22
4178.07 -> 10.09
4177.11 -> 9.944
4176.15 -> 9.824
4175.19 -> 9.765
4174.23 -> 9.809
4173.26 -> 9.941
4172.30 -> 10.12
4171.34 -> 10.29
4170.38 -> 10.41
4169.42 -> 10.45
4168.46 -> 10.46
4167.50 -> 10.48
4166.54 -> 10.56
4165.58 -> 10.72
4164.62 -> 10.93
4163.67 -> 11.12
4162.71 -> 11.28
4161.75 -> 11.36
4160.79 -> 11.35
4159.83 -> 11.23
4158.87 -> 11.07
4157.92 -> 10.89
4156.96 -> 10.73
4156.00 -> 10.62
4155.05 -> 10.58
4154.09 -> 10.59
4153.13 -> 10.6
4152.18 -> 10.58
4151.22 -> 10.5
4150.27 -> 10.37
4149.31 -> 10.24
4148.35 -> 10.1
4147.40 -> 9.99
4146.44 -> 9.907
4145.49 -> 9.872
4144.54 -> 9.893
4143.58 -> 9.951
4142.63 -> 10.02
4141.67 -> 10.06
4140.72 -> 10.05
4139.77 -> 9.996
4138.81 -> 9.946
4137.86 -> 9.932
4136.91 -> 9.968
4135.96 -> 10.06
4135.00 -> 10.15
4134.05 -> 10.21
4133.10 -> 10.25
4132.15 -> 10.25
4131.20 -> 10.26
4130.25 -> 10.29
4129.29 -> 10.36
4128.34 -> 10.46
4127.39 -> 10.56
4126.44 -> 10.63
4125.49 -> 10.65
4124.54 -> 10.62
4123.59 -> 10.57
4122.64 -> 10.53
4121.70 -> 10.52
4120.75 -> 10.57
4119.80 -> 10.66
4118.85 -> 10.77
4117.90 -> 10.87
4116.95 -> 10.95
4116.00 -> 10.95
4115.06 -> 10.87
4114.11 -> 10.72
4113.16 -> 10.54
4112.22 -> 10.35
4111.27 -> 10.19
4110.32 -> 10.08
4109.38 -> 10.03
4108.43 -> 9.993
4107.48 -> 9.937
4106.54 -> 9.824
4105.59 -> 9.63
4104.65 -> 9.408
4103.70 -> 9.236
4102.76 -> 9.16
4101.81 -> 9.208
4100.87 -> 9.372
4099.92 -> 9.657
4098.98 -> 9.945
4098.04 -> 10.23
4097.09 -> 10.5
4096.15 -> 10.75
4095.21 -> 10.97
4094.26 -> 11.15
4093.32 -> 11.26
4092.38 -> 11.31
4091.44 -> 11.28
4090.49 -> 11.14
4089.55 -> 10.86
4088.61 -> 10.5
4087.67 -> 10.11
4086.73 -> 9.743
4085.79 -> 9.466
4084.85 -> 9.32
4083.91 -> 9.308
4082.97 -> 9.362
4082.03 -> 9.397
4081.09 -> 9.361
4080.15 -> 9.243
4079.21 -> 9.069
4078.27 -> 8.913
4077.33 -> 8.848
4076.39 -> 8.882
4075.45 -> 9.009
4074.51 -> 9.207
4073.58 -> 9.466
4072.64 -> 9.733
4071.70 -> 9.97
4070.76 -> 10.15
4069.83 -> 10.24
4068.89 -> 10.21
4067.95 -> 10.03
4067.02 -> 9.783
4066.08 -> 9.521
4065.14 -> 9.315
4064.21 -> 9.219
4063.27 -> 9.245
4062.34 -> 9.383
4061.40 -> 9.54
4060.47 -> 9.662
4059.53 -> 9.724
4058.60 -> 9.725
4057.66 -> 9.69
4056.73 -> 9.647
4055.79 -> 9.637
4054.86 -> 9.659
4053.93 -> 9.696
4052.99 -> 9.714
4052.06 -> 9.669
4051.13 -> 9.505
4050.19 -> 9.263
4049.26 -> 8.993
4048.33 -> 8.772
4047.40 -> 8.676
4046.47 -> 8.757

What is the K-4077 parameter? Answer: 4084.85 Angstrom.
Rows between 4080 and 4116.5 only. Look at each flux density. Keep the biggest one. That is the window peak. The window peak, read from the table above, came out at 11.31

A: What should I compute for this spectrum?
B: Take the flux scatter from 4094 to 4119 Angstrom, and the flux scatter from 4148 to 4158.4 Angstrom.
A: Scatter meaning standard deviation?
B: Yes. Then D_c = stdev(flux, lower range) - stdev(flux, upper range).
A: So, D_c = 0.40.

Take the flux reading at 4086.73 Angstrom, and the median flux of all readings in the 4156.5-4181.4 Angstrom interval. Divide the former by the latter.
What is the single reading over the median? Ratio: 0.93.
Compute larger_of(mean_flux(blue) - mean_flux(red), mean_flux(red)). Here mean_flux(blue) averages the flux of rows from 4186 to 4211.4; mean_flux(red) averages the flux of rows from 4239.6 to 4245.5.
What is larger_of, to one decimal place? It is 9.7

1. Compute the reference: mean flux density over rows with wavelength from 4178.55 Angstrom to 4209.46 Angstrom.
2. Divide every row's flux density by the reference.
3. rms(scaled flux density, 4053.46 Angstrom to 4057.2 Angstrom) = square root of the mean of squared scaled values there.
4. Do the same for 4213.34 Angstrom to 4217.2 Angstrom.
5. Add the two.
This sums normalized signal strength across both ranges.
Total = 2.07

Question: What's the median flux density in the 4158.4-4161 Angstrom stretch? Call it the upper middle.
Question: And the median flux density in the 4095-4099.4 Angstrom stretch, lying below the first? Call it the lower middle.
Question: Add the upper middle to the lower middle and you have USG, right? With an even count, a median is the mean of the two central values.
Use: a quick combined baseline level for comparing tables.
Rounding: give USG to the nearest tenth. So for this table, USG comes 21.7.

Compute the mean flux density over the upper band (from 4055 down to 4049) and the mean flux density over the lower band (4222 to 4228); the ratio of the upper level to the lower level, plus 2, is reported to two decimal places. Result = 3.10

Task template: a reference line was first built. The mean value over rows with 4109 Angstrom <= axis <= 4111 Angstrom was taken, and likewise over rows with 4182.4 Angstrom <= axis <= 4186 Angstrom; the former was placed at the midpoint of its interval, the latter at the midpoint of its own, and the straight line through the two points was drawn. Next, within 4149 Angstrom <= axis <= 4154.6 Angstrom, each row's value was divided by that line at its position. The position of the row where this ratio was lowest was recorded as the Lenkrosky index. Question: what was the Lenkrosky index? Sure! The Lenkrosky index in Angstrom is 4149.31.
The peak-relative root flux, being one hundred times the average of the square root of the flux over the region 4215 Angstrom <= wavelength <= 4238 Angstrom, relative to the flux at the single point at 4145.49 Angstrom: 31.1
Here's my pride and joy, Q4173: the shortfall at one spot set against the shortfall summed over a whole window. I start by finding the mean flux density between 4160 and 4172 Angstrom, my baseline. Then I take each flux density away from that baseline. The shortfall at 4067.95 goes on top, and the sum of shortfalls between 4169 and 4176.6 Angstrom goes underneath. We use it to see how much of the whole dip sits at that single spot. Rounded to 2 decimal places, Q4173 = 0.13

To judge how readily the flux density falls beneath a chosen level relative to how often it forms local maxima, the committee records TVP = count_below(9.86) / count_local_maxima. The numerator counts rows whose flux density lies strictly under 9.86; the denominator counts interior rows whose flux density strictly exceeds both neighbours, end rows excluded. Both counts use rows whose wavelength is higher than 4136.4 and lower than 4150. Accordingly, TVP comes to 0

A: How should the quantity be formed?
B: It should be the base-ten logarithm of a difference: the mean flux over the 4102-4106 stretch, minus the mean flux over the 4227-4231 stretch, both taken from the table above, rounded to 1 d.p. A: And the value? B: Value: 0.0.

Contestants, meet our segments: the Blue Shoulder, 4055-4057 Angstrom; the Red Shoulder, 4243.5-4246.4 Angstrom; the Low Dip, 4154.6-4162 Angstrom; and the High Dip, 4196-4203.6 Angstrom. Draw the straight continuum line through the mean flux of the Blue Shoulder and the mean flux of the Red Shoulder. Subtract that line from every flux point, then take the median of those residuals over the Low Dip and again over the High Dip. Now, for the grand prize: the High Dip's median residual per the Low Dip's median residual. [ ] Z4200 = 0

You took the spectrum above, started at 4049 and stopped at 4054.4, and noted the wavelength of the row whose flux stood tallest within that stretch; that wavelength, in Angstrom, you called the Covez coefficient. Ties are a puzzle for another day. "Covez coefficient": 4052.99 Angstrom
